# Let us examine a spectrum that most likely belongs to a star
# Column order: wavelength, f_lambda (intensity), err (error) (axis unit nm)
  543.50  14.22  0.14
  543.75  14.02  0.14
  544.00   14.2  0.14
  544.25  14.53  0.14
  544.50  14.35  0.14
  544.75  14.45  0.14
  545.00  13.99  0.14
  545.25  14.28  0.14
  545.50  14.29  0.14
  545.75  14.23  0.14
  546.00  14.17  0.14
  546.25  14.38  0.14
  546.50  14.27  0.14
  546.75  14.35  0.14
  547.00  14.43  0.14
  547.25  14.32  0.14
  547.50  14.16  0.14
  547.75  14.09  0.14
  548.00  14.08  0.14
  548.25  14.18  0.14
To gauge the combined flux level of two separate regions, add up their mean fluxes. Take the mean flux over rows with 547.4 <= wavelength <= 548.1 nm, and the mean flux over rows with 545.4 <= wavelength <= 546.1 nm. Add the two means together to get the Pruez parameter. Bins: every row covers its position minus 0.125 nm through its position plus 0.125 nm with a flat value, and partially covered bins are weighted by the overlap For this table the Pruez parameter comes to 28.3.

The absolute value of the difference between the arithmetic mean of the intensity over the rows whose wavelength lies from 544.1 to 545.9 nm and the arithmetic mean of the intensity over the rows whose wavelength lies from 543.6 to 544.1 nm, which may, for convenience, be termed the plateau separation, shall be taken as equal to 0.19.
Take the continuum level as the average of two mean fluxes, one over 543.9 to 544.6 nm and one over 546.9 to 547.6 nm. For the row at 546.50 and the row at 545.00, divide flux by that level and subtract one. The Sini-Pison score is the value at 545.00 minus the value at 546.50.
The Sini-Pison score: -0.020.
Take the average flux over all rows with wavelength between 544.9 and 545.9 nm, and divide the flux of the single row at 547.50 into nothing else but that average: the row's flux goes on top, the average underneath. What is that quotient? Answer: 1.00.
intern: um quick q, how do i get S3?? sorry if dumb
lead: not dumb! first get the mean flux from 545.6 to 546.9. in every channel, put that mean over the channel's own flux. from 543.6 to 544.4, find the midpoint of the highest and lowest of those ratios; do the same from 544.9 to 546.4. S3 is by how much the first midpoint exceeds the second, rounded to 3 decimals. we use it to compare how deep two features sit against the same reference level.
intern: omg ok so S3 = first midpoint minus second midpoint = -0.006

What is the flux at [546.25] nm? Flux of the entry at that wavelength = 14.38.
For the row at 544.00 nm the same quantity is 14.2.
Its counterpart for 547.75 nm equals 14.09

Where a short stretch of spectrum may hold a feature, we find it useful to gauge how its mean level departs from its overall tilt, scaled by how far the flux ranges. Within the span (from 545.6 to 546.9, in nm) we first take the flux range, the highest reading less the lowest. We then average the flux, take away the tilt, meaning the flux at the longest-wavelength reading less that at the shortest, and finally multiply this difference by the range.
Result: 3.0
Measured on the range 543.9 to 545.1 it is 7.8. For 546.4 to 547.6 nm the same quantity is 3.9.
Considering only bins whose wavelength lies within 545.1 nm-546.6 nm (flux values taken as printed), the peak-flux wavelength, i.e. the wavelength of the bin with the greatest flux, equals 546.25 nm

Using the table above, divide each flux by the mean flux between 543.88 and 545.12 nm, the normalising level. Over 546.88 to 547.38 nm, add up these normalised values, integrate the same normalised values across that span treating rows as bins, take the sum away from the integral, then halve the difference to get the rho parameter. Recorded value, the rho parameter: -0.7537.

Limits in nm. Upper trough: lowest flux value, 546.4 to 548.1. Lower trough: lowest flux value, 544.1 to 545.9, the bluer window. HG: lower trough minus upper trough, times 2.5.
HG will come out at -0.2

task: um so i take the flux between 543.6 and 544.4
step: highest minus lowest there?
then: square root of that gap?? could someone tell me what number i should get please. 0.71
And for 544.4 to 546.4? 0.68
